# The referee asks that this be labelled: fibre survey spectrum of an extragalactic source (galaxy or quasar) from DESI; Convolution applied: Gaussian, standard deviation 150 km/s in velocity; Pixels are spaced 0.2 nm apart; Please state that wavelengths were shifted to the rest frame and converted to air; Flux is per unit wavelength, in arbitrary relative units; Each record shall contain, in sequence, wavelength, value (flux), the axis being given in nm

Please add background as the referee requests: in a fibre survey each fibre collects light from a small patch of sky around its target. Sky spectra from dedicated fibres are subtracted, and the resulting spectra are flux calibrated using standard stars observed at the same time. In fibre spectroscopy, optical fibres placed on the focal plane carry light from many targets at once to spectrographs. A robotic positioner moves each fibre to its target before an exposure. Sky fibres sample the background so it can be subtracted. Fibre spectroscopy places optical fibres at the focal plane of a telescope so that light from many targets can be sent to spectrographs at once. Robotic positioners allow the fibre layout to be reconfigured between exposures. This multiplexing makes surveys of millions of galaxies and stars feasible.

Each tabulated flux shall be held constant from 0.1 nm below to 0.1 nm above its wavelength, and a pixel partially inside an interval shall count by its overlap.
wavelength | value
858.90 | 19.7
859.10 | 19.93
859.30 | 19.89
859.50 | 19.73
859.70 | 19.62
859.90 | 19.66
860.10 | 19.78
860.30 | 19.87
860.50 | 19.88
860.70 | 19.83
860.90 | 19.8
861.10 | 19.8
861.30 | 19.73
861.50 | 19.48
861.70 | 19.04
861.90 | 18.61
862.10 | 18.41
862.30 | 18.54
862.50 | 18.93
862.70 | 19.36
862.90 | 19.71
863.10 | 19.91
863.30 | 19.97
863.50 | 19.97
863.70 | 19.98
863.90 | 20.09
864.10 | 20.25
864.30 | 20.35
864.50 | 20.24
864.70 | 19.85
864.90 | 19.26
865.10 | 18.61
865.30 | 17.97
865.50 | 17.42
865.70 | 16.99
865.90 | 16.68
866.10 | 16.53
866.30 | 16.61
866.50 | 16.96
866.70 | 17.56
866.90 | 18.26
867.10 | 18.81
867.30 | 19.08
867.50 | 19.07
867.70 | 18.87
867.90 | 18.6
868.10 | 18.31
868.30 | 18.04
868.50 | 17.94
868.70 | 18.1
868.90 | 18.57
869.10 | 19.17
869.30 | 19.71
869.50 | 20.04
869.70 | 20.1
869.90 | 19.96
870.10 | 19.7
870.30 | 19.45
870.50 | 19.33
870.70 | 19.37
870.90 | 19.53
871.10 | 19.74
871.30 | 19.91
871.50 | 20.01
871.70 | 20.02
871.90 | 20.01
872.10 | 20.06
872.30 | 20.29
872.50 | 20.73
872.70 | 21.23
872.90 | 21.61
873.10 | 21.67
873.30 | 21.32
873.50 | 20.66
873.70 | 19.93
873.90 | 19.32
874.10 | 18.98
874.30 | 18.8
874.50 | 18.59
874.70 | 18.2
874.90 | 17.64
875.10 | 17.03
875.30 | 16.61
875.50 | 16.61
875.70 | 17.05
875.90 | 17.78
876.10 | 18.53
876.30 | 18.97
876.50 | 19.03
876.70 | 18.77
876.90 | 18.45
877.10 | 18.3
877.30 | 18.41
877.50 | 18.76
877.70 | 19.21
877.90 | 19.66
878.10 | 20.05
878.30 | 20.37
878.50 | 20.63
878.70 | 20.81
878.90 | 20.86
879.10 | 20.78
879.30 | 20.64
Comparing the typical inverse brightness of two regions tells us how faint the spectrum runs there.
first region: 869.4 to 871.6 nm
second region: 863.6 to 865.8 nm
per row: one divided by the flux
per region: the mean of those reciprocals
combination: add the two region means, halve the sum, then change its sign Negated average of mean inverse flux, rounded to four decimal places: -0.0515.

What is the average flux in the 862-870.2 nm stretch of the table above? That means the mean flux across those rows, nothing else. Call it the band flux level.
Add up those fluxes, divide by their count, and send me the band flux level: 18.8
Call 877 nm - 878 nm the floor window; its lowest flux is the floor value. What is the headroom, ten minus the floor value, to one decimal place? -8.3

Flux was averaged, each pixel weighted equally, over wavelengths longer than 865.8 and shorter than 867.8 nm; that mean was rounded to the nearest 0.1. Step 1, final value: 17.8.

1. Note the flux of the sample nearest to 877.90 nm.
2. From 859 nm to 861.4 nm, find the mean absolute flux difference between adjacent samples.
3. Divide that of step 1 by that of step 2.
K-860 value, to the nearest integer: 300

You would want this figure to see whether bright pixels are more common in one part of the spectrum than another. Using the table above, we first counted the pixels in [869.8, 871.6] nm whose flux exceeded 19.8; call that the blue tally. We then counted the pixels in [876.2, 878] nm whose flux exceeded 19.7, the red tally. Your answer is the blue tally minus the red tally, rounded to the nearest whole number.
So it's 3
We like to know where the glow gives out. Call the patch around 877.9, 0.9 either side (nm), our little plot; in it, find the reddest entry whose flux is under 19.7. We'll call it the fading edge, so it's 877.90 nm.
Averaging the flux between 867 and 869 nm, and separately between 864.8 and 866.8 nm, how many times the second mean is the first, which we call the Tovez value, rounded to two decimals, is 1.06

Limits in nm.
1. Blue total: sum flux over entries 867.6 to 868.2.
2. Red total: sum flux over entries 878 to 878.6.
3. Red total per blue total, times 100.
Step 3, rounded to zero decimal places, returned 109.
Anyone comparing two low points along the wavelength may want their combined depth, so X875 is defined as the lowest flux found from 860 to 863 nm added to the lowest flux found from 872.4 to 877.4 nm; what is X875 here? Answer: 35.0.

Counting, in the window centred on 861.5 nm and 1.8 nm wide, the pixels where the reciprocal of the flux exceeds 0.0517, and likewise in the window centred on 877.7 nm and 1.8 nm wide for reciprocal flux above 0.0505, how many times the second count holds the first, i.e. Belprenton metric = 1.5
